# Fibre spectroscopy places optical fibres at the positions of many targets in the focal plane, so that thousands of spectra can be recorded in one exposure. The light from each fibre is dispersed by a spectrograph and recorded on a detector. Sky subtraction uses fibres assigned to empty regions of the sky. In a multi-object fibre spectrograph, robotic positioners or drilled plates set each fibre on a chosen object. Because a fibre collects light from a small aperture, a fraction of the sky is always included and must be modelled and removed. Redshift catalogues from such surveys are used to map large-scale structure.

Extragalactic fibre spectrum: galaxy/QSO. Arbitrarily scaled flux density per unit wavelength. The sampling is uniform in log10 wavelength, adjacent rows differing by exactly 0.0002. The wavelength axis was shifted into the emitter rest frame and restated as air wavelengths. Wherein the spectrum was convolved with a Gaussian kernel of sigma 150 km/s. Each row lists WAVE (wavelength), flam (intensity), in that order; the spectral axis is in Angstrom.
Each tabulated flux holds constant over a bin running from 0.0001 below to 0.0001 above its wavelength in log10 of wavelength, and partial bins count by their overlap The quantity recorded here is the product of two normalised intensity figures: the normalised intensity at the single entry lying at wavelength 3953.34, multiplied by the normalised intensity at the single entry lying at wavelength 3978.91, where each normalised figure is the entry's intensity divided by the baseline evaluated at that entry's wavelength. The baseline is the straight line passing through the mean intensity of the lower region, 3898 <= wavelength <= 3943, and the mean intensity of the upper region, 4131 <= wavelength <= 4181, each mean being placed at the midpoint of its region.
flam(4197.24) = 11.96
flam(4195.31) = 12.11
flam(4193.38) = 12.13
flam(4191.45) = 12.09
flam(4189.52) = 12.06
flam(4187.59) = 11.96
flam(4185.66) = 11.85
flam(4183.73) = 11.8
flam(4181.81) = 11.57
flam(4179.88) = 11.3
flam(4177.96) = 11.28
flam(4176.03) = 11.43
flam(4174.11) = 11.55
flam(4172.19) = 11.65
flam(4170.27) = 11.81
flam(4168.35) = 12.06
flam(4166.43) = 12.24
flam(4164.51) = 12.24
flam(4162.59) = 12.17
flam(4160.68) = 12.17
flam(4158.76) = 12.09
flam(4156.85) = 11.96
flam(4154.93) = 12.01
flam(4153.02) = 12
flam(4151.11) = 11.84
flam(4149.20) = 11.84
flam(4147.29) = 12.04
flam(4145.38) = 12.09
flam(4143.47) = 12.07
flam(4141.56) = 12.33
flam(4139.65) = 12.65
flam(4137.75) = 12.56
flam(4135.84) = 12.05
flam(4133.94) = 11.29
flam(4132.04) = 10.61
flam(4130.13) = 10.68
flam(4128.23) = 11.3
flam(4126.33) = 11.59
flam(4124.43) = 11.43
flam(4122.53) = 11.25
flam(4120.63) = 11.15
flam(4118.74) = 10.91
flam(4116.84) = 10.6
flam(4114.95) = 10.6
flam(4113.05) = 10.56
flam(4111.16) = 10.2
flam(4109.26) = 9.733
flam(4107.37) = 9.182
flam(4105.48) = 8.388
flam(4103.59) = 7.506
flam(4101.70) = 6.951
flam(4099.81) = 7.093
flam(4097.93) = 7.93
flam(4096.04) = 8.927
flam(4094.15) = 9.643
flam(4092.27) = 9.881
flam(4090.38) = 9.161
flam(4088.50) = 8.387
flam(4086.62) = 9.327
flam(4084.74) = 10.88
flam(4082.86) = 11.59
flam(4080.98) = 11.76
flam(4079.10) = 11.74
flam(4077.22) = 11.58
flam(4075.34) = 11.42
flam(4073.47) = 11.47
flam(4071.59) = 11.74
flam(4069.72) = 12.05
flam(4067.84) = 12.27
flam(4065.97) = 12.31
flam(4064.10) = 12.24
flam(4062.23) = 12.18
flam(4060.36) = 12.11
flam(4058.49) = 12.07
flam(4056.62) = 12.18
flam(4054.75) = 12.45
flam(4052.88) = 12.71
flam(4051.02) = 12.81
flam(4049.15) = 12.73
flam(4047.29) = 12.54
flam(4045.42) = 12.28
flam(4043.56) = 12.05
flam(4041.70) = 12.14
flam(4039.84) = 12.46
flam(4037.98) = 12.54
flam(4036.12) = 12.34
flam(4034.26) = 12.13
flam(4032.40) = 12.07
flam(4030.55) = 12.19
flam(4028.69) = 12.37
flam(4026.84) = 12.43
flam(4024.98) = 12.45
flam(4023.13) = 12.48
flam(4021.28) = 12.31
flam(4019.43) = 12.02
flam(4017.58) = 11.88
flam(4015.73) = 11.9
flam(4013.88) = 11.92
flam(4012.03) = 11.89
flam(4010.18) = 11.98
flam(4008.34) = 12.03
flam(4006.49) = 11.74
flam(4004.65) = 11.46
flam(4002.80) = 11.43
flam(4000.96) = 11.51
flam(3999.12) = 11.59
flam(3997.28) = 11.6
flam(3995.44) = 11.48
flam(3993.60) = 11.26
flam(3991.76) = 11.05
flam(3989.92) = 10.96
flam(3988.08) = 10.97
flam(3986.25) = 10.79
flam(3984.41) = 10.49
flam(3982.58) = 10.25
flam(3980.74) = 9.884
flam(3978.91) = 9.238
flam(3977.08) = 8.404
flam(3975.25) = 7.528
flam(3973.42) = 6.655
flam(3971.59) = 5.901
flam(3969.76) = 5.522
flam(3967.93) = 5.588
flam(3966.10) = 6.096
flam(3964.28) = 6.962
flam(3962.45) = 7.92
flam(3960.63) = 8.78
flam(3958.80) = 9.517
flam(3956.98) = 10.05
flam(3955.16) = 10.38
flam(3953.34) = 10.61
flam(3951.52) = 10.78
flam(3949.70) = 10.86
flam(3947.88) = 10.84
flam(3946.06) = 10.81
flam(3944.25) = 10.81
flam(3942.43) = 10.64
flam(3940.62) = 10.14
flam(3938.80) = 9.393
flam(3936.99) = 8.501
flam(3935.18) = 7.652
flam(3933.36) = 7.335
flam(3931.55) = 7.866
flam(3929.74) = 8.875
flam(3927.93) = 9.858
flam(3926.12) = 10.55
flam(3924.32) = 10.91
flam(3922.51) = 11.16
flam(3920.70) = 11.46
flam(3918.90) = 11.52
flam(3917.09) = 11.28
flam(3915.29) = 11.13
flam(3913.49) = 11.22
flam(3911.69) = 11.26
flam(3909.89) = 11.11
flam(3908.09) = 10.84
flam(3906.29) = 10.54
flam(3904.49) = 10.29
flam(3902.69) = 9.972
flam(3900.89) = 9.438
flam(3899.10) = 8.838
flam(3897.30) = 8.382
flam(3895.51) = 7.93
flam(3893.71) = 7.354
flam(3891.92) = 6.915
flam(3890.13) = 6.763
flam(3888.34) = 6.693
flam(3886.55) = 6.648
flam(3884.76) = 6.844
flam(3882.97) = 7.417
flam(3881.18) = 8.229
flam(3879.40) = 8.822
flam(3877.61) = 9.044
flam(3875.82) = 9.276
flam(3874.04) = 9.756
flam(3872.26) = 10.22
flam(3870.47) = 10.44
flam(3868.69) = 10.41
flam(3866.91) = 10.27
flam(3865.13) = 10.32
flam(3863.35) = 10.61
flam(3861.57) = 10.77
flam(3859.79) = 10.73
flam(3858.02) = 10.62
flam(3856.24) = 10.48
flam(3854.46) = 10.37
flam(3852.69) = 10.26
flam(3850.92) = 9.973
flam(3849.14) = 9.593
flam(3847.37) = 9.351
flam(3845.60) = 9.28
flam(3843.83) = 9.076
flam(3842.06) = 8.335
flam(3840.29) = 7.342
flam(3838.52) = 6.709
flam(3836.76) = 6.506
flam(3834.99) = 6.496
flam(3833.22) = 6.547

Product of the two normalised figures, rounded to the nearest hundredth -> 0.90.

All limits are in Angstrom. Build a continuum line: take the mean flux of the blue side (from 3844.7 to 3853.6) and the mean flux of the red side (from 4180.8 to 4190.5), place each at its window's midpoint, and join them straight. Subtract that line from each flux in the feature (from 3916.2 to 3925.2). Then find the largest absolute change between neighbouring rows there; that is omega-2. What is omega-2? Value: 0.31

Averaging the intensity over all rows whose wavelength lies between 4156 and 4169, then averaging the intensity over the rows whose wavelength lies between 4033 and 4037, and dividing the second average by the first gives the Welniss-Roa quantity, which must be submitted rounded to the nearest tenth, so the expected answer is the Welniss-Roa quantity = 1.0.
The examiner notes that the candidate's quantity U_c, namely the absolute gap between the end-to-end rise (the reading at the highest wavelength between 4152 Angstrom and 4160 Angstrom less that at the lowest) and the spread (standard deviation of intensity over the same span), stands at 0.04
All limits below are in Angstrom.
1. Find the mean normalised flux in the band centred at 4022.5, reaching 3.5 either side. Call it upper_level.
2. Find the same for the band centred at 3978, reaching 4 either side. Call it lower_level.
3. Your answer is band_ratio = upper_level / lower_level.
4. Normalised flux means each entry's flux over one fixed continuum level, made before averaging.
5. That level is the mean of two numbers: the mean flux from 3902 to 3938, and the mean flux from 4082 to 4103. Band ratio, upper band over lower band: 1.41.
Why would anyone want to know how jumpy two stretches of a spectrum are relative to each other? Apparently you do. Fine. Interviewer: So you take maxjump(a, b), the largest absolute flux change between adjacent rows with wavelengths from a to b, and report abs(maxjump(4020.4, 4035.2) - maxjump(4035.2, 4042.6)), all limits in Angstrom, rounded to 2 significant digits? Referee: 0.14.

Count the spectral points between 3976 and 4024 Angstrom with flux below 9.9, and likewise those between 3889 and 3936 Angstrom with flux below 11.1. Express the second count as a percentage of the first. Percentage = 600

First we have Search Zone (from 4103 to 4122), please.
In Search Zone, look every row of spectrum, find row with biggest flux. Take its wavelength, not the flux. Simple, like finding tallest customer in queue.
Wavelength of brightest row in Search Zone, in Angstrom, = 4120.63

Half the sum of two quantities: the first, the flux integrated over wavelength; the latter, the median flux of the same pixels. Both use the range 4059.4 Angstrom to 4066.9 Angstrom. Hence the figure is 52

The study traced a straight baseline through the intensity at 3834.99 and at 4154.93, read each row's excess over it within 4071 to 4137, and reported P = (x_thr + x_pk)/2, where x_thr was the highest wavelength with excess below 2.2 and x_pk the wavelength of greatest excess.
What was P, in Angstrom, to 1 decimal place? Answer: 4103.7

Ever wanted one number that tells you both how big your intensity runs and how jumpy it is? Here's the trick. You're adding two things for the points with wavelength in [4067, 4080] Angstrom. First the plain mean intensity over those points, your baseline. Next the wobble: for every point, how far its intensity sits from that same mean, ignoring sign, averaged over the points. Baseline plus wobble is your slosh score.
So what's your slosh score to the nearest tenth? 12.0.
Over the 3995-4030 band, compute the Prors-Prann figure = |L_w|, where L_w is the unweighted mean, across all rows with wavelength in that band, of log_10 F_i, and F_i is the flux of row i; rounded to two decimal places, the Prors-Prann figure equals 1.08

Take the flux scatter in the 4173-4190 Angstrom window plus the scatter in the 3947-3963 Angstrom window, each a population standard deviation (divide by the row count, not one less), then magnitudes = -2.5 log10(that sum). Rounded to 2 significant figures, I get -0.24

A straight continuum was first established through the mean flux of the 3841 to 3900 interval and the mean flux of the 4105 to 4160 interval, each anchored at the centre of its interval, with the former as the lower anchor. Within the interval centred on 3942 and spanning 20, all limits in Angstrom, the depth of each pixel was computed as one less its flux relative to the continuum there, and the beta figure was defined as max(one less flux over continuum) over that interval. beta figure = 0.24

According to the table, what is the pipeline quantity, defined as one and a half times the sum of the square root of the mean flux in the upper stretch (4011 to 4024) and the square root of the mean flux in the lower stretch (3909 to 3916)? 10.2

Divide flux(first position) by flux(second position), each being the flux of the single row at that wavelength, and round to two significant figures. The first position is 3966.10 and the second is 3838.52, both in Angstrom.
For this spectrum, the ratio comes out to 0.91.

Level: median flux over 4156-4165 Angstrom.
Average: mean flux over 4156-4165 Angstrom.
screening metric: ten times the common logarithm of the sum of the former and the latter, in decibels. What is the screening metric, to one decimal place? 13.9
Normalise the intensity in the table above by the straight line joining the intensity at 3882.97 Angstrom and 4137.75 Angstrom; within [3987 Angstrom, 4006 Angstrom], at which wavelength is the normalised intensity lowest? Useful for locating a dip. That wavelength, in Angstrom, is 3989.92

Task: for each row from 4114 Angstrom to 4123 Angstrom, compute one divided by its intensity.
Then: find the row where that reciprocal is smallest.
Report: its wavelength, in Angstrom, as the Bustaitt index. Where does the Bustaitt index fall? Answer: 4122.53 Angstrom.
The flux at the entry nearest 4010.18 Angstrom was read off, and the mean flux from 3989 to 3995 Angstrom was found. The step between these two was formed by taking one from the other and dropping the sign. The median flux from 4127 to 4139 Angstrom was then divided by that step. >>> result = 13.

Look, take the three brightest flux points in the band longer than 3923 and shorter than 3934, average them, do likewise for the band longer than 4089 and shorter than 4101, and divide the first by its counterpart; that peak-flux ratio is 1.09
